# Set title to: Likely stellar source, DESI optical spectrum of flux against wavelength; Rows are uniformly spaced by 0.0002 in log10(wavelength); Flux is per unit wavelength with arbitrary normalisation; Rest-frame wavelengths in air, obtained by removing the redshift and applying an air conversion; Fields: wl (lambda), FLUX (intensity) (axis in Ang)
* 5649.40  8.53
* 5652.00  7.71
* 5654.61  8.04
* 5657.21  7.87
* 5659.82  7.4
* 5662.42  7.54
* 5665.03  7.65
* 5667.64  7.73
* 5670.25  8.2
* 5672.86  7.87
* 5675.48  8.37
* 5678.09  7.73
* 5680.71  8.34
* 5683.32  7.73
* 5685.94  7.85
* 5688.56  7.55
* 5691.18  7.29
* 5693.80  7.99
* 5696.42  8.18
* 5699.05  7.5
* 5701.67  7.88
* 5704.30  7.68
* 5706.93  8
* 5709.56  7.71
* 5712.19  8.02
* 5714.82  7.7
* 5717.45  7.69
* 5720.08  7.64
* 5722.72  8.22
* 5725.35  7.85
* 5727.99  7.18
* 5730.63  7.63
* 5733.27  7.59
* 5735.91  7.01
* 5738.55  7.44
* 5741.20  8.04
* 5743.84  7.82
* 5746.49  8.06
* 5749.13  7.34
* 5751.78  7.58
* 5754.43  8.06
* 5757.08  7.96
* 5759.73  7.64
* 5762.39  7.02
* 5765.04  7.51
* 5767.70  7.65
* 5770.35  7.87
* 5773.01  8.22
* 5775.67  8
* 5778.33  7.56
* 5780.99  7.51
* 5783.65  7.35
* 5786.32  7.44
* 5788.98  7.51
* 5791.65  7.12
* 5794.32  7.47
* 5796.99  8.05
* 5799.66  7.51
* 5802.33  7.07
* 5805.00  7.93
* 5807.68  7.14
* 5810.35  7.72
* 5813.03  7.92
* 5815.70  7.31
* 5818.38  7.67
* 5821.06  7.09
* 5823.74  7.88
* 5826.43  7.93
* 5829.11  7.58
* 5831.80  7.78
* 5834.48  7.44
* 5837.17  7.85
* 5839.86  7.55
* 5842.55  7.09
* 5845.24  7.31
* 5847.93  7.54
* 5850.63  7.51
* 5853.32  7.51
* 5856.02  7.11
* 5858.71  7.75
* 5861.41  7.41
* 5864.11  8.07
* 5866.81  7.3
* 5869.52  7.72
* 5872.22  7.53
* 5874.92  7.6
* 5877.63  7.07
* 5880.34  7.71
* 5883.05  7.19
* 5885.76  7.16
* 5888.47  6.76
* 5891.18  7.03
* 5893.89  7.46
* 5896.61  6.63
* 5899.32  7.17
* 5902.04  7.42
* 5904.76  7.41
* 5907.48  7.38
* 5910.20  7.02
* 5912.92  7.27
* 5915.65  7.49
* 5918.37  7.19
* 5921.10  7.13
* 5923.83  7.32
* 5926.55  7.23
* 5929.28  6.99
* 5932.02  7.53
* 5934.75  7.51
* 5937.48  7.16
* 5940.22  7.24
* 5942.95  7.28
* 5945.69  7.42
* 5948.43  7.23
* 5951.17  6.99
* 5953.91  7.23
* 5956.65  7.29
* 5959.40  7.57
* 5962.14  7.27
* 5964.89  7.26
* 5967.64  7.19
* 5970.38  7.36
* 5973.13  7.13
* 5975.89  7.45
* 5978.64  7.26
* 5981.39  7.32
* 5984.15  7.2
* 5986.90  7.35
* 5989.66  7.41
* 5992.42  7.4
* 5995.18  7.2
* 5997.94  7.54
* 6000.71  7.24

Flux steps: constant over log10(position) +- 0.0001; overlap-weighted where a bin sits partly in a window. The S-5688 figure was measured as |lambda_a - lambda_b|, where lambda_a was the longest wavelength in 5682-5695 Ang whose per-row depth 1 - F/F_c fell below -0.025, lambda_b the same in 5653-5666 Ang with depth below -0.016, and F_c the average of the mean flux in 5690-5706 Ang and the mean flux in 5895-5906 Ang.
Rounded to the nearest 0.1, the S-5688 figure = 28.8 Ang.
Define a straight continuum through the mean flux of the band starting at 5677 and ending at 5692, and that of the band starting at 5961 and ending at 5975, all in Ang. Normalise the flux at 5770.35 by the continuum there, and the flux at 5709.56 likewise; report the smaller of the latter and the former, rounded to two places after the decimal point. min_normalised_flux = 1.00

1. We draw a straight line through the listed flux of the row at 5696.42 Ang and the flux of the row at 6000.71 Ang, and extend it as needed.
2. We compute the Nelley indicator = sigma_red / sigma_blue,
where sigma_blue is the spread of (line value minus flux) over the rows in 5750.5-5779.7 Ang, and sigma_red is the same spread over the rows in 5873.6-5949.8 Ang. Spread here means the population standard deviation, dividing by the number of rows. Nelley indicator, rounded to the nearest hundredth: 0.78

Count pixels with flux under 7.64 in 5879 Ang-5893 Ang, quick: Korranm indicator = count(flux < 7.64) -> 4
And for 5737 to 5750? 2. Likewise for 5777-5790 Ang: 5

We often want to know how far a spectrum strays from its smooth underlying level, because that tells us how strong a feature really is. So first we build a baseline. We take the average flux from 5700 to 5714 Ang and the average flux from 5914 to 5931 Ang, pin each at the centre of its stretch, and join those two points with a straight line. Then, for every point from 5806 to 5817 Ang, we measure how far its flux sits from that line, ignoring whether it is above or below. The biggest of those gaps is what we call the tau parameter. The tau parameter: 0.42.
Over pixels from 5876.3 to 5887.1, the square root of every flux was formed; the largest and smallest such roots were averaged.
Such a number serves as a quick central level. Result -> 2.72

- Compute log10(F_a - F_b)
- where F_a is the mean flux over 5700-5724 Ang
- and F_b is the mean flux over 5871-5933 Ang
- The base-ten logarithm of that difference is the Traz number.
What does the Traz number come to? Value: -0.23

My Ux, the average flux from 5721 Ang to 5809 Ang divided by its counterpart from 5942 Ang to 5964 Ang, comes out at 1.05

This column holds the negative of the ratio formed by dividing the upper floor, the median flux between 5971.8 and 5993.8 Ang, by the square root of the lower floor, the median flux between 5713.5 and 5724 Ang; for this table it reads -2.64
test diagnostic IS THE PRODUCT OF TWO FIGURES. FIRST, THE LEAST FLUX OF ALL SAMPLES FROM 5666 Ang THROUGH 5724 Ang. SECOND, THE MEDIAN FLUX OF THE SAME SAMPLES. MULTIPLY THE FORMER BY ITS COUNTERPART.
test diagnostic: 57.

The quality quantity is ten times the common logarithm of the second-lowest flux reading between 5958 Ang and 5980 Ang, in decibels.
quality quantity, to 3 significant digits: 8.57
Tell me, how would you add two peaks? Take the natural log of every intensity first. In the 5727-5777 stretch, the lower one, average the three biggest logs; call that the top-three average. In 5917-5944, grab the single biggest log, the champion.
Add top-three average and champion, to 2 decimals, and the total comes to 4.11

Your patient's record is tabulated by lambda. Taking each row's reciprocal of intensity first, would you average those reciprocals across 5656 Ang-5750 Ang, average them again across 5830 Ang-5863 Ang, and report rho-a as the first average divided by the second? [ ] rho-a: 0.97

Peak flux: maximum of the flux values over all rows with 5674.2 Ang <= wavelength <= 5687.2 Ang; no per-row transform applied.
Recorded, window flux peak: 8.37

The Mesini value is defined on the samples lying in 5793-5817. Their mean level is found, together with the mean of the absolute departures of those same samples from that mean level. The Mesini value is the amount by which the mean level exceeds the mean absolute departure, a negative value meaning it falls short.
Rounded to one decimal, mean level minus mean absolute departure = 7.3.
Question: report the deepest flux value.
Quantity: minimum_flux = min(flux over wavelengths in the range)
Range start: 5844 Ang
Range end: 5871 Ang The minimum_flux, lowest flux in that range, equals 7.11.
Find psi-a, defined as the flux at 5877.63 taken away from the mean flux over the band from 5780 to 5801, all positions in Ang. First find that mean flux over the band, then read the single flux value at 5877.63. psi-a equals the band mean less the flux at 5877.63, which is 0.4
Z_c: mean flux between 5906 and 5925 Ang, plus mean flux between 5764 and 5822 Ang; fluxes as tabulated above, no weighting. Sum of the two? 14.8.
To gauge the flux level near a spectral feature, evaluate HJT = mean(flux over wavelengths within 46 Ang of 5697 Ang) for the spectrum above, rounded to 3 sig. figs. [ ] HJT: 7.77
